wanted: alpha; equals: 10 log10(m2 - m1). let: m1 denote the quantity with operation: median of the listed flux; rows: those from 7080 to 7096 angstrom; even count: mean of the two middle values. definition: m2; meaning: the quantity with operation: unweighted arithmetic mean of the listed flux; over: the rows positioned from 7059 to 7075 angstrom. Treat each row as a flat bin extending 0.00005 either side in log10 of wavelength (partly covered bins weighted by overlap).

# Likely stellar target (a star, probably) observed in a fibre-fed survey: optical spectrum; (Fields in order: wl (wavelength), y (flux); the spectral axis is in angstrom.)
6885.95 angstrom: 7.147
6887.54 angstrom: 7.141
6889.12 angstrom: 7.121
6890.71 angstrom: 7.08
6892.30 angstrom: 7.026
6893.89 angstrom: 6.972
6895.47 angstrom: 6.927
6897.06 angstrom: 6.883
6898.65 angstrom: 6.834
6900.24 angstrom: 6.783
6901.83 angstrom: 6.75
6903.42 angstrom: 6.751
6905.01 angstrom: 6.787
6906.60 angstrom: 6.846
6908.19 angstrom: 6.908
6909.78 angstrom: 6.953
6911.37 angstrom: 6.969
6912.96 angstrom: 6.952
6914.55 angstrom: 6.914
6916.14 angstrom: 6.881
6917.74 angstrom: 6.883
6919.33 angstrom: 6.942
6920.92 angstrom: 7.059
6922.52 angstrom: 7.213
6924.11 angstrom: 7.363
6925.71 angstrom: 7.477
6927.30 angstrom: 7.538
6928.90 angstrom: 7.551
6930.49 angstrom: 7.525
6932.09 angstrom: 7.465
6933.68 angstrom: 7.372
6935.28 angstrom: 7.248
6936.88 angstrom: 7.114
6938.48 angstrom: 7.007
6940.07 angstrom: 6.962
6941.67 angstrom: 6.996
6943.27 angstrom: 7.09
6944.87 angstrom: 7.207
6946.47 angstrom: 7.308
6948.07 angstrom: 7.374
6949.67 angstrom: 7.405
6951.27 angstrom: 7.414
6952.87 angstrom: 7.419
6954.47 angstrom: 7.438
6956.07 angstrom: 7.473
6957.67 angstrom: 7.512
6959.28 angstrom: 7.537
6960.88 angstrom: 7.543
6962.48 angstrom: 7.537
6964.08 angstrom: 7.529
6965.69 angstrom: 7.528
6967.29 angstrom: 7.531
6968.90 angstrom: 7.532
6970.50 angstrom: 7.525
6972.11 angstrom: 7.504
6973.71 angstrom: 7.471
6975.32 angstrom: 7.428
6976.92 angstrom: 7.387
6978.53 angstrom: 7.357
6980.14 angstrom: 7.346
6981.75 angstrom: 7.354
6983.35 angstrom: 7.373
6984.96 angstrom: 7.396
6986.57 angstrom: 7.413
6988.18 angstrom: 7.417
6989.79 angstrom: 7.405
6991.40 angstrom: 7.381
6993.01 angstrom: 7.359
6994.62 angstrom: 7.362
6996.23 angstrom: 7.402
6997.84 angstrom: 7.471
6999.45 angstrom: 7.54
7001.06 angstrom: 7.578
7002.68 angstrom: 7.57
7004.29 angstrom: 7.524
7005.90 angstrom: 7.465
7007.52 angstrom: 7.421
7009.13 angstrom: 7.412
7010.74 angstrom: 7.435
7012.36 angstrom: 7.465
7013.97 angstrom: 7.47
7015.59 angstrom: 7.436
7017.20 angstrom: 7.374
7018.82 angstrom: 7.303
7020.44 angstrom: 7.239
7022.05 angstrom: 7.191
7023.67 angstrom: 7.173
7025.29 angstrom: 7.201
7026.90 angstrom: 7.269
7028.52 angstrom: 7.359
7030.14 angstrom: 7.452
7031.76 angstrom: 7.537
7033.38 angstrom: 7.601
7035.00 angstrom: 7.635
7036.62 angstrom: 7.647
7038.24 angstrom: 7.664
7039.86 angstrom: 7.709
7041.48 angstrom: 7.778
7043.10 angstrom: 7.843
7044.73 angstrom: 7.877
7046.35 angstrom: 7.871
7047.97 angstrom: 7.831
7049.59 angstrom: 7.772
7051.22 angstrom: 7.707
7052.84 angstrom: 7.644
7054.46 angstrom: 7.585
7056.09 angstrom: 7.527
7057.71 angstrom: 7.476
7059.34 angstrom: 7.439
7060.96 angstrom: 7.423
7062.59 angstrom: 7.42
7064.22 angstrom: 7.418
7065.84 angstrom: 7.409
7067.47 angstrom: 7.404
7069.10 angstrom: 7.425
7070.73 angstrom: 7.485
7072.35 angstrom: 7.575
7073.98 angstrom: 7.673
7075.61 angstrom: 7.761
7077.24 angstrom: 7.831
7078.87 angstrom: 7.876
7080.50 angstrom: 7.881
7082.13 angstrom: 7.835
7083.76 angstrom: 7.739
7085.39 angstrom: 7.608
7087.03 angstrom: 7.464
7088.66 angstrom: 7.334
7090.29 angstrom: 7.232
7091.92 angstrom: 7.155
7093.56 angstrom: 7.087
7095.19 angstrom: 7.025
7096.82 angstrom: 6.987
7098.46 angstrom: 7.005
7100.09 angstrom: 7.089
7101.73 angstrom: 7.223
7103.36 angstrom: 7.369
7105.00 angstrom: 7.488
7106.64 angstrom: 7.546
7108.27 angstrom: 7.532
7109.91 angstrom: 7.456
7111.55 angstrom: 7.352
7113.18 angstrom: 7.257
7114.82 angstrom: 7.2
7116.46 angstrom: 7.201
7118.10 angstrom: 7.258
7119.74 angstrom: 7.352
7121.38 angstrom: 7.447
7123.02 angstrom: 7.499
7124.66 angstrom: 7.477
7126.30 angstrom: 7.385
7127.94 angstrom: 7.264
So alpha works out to -12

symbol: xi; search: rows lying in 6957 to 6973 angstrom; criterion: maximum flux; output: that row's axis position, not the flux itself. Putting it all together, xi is 6960.88 angstrom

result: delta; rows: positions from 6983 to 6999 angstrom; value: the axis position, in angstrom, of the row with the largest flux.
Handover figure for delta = 6997.84 angstrom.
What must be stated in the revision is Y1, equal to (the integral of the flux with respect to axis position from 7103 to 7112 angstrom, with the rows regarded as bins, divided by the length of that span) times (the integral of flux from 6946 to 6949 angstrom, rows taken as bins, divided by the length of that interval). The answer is 54.8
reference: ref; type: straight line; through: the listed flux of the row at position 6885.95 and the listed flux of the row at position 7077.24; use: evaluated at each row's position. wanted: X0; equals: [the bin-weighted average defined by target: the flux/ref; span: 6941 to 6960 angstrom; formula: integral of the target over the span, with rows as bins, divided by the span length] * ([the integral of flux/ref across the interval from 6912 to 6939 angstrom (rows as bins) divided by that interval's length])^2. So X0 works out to 0.973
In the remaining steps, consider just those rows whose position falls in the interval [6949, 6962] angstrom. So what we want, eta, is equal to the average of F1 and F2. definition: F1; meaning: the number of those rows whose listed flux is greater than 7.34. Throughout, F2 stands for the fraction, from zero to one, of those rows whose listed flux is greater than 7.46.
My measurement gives 4.25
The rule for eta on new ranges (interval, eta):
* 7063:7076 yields 4.25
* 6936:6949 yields 0.50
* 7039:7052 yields 4.50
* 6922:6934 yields 3.81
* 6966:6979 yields 4.31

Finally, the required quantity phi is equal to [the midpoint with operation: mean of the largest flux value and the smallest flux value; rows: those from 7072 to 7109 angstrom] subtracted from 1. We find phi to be -6.43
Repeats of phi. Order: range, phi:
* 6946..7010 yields -6.44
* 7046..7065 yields -6.64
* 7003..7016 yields -6.47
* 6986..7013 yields -6.47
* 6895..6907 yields -5.84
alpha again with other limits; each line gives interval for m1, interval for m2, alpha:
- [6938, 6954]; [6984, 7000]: -8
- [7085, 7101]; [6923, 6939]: -6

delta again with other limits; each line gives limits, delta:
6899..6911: 6909.78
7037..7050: 7044.73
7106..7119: 7106.64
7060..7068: 7060.96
